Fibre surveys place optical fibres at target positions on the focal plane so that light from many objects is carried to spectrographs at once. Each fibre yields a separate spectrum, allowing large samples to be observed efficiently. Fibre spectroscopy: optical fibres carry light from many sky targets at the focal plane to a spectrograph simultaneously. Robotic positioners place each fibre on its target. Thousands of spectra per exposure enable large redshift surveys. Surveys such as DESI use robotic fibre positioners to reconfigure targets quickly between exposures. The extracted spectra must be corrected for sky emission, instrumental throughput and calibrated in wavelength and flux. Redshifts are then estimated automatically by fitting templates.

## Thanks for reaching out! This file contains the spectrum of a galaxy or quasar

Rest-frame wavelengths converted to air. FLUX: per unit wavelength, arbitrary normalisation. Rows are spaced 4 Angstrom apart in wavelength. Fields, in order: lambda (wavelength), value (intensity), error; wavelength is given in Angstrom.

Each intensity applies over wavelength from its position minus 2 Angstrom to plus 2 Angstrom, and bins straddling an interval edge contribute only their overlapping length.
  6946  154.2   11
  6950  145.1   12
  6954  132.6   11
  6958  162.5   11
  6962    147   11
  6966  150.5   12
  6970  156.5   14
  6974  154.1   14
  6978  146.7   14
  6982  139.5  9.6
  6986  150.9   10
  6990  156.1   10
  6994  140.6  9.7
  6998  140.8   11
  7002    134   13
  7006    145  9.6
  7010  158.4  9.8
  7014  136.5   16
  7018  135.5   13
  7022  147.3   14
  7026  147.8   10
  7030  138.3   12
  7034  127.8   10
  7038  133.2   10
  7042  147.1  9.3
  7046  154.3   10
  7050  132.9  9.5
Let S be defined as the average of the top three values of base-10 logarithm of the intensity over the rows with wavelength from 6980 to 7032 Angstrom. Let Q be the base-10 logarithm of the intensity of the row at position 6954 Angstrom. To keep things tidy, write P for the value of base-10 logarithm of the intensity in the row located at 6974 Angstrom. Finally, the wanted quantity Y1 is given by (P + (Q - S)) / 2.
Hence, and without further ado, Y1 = 1.06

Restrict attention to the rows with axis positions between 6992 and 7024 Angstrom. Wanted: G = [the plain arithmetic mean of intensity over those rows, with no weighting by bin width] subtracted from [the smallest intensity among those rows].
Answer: -8.3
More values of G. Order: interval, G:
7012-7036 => -11.1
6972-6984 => -7.3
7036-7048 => -11.7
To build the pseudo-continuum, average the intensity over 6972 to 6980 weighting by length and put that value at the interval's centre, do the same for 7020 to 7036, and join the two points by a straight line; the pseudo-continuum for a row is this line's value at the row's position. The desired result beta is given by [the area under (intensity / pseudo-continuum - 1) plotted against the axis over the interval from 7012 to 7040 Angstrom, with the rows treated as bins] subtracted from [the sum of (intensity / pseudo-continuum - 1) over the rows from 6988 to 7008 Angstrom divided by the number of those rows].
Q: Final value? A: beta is 0.5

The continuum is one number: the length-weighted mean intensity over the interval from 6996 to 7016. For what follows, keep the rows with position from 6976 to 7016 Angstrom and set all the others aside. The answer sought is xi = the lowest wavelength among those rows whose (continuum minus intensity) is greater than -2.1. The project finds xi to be 6982 Angstrom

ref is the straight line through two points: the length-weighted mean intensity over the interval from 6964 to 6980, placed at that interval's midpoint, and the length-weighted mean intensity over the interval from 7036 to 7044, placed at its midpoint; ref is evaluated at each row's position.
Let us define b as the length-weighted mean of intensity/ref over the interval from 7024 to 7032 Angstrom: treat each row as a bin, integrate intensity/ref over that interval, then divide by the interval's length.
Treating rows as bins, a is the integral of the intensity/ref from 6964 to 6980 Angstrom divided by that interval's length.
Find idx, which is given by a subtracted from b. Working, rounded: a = 1.00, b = 1.01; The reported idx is 0.006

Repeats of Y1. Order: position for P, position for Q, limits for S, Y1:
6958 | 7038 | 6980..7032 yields 1.07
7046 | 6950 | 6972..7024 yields 1.08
